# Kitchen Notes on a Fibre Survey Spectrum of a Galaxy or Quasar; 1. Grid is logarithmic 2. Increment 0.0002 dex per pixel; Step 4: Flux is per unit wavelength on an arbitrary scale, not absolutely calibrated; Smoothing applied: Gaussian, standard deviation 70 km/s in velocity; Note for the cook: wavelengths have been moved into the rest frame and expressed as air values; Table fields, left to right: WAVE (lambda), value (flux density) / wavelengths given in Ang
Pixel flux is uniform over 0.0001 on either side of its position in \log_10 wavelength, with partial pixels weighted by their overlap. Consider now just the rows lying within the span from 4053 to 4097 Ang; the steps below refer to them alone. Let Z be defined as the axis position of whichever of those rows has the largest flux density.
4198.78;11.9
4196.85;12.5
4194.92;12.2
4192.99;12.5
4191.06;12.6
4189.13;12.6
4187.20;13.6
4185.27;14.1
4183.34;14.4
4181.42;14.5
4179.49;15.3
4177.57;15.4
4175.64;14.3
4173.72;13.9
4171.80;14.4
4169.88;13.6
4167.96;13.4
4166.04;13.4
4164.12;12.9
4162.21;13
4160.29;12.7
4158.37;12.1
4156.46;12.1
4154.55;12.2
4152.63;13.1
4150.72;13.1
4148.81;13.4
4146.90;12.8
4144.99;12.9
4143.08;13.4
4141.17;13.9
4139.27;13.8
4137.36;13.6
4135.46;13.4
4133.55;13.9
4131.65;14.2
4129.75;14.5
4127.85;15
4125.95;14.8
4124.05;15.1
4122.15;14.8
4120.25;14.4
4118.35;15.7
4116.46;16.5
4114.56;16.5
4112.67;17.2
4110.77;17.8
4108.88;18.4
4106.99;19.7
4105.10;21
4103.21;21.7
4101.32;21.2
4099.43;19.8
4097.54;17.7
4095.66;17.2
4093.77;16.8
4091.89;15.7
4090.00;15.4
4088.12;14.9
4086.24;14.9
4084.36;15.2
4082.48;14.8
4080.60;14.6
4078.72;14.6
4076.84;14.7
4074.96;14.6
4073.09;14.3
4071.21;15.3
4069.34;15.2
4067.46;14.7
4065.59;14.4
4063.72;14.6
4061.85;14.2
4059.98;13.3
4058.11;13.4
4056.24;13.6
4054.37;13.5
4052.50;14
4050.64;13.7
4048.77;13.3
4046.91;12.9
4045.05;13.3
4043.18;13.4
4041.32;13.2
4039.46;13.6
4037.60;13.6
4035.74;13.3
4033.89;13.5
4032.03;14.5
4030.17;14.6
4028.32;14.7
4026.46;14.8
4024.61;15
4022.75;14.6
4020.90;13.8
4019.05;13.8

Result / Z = 4095.66 Ang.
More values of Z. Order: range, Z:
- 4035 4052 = 4050.64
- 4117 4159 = 4118.35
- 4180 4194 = 4181.42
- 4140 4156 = 4141.17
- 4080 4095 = 4093.77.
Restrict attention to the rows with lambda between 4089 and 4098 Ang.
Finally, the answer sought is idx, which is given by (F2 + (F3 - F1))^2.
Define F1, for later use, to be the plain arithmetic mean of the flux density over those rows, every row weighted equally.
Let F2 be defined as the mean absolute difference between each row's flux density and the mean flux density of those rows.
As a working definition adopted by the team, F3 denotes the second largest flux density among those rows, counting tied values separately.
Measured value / 2.1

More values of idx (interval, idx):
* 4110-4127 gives 5.5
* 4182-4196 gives 3.0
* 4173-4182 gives 1.3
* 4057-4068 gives 1.0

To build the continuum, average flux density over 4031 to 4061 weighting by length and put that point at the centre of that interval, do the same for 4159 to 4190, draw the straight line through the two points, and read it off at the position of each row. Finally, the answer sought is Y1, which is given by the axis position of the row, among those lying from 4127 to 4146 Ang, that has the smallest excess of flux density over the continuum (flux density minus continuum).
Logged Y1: 4144.99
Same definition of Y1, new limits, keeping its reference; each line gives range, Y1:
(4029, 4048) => 4046.91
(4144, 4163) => 4158.37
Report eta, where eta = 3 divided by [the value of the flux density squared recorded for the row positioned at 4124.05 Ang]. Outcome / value 0.013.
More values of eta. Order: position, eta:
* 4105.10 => 0.007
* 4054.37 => 0.016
